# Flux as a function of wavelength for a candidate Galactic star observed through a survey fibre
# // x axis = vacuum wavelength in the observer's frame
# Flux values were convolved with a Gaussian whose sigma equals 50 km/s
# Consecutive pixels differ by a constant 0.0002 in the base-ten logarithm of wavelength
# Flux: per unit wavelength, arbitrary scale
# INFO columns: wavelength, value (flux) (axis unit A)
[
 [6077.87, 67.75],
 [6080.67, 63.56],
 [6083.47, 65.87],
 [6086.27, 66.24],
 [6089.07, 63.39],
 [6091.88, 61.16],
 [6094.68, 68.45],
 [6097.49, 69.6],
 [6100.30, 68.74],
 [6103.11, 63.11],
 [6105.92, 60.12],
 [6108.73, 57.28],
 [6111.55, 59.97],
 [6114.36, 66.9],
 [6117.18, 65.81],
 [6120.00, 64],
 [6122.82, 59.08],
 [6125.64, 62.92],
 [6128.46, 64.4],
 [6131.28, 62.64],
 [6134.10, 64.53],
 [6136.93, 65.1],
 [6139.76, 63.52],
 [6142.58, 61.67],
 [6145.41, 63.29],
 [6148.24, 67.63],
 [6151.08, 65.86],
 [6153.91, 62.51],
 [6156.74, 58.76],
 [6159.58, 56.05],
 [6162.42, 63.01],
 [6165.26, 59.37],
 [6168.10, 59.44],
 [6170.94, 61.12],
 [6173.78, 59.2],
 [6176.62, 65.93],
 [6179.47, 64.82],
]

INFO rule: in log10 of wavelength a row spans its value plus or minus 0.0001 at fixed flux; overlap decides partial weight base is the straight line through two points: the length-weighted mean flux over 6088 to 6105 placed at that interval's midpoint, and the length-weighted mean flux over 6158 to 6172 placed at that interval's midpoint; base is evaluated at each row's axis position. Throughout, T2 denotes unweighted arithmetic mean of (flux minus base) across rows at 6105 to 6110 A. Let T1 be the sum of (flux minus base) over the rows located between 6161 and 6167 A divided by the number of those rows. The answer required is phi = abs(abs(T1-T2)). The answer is 7.4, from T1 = 1.4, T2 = -6.0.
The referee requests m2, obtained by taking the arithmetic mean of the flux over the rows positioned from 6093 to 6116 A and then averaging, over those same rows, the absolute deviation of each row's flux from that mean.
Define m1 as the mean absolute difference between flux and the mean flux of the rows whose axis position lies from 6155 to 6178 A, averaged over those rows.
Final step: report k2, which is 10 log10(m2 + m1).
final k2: 8.1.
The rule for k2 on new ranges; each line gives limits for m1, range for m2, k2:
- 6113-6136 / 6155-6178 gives 5.9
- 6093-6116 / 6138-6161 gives 8.4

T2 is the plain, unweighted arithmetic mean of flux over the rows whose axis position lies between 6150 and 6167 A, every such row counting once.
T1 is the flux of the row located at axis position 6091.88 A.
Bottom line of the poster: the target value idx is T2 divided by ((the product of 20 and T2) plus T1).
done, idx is 0.0476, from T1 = 61.16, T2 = 60.9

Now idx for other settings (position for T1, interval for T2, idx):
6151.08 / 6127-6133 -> 0.0475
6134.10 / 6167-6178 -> 0.0475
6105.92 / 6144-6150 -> 0.0478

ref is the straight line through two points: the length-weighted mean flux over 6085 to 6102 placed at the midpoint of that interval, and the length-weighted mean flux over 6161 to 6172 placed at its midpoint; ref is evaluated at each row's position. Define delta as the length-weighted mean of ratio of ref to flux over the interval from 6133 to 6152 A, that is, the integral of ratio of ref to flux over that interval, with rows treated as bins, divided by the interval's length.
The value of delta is 0.97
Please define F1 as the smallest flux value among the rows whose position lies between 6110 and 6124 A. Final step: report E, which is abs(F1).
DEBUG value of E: 59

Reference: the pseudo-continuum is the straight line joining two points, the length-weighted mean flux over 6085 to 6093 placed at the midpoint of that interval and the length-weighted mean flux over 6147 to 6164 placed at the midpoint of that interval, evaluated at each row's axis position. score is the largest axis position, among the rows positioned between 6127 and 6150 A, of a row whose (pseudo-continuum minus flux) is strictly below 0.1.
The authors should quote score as 6148.24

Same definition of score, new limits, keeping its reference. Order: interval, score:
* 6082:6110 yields 6100.30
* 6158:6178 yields 6176.62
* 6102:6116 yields 6114.36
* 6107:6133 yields 6131.28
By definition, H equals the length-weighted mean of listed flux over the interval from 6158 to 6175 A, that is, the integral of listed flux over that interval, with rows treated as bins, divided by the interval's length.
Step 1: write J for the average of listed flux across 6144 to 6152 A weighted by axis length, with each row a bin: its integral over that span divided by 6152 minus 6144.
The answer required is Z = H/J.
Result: 0.91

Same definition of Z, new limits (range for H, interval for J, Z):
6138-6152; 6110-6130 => 1.02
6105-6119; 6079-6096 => 0.96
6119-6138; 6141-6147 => 1.01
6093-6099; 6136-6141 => 1.07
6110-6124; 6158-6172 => 1.06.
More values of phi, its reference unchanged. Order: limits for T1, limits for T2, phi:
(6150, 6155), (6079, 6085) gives 5.5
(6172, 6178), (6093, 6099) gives 0.4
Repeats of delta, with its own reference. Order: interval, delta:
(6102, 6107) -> 1.06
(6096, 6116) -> 1.03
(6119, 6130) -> 1.02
